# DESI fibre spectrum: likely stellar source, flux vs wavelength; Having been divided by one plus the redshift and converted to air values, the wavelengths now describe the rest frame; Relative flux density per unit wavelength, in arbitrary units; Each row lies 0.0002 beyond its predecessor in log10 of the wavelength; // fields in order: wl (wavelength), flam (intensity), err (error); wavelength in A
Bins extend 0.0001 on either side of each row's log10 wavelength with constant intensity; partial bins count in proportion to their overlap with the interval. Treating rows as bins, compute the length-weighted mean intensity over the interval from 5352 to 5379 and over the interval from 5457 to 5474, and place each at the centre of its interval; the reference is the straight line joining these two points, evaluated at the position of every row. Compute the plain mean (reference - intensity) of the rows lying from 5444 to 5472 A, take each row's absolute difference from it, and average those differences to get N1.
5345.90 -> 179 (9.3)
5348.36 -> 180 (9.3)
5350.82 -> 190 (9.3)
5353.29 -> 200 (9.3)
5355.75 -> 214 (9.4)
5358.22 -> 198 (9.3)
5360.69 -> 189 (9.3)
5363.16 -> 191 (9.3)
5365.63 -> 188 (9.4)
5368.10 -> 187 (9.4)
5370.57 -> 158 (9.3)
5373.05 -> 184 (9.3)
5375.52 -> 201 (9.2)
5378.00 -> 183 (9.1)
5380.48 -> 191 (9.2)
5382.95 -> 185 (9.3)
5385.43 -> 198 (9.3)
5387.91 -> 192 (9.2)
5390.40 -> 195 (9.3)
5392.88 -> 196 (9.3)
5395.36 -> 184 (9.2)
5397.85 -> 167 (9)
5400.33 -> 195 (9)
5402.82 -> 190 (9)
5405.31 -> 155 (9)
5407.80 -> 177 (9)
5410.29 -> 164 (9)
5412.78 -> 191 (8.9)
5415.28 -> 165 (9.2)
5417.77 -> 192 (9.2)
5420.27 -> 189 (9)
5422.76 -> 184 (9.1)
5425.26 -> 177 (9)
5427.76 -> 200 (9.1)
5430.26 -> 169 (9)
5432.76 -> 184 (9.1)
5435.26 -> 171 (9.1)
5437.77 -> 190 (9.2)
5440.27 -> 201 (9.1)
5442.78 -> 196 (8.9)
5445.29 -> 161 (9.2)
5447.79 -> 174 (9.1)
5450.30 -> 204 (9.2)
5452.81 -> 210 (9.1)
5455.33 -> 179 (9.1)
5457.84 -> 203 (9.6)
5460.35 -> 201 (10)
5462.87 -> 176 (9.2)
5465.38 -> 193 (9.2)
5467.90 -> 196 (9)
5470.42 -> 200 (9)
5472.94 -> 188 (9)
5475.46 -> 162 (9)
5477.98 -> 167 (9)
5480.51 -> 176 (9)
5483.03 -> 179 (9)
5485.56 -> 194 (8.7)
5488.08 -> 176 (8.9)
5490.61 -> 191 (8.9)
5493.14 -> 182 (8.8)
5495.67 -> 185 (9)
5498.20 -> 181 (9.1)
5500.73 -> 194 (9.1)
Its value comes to 13.1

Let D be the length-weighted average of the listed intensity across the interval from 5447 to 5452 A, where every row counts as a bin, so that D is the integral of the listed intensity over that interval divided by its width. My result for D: 192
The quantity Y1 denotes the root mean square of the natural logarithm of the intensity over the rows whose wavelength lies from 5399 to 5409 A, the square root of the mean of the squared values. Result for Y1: 5.19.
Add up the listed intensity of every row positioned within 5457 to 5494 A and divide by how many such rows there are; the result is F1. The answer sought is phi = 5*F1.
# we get 928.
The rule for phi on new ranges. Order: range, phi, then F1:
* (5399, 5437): 901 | 180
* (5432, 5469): 946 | 189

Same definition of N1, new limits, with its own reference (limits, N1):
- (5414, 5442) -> 9.7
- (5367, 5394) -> 7.8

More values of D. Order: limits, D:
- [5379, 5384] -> 188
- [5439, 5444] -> 199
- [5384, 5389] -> 195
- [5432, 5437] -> 178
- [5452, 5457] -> 194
